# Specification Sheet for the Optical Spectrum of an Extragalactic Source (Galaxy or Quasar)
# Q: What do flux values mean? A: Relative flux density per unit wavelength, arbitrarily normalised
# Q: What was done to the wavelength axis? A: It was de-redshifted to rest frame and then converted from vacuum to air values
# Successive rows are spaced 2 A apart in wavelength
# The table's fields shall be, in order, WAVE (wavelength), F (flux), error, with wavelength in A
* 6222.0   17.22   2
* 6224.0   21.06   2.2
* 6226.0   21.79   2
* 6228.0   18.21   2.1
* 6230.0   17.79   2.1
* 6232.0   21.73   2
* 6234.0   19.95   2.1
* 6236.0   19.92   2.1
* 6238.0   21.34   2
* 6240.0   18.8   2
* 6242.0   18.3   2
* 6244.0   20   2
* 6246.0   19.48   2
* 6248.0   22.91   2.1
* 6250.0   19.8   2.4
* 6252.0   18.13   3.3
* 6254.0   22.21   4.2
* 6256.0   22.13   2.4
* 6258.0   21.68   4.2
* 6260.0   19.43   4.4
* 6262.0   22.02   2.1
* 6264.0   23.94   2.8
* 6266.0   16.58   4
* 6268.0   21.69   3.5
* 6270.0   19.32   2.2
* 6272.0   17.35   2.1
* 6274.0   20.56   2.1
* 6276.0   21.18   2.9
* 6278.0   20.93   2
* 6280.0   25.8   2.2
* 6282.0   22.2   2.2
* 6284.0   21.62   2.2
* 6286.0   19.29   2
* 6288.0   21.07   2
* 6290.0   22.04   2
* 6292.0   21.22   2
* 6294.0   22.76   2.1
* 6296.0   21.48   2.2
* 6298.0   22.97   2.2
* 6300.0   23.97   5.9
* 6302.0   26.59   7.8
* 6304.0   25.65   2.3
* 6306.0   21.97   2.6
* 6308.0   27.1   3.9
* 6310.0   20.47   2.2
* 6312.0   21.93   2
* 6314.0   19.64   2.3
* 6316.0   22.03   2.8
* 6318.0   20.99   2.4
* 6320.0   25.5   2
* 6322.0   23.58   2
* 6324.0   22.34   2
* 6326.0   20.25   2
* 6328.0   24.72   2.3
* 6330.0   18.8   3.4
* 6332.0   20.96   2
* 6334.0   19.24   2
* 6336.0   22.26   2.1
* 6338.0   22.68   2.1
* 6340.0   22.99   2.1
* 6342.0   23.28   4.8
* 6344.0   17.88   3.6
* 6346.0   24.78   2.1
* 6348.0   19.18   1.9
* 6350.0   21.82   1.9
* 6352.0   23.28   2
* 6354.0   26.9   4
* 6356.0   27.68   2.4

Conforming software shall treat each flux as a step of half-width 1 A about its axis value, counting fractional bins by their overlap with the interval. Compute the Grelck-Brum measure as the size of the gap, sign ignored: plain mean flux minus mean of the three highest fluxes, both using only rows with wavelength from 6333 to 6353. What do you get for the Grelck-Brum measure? 2.0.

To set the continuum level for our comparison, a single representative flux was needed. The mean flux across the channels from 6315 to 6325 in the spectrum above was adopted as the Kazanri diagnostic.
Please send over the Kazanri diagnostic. 22.9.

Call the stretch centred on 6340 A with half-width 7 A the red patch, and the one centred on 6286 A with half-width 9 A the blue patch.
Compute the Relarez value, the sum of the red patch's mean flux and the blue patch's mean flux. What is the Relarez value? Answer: 43.8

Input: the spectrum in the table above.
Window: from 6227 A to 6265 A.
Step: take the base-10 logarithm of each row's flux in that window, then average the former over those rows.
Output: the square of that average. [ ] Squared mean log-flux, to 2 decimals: 1.71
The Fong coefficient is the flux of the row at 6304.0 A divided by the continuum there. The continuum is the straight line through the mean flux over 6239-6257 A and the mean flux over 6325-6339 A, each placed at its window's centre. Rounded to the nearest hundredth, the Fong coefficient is 1.23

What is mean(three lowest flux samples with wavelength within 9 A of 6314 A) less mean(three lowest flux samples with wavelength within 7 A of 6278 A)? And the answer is 1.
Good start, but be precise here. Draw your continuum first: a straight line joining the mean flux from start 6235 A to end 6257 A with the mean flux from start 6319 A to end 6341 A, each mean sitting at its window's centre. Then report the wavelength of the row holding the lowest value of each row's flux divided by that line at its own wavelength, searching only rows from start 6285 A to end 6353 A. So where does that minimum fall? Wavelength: 6344.0 A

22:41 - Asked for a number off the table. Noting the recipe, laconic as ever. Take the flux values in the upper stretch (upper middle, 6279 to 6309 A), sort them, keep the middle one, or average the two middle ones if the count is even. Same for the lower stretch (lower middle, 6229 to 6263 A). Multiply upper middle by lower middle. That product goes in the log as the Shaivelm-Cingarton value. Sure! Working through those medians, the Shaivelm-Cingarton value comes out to 443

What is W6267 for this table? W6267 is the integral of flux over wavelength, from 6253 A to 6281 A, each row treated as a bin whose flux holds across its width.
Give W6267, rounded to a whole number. 590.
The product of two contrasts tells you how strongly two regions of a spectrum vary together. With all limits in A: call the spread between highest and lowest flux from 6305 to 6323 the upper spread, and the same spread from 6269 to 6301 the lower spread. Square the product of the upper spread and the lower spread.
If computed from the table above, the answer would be 3974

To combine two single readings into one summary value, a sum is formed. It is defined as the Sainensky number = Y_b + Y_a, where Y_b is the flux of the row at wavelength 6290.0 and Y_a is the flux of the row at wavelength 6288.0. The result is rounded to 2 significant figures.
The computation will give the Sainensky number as 43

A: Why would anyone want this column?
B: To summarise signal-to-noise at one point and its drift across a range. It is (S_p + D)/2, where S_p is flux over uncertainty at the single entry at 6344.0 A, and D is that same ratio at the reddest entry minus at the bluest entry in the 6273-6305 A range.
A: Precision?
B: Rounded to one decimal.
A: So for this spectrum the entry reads 3.2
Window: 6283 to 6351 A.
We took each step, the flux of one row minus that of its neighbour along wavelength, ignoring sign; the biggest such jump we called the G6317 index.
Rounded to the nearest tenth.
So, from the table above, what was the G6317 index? 6.9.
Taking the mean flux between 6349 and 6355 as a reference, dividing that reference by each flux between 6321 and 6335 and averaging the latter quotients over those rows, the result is 1.13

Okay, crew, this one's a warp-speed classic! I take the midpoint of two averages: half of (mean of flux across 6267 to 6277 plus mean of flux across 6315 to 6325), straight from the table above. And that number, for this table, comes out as 21.5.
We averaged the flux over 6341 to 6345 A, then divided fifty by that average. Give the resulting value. 2.43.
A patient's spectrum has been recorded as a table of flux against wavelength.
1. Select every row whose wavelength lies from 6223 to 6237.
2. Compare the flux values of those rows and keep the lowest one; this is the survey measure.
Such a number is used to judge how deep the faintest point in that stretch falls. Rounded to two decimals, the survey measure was 17.79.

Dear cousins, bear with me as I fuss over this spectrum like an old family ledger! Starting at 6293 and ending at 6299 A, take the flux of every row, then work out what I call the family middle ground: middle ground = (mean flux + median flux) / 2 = 22.6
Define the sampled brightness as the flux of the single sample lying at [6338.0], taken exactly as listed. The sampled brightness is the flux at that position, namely 22.68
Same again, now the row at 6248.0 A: 22.91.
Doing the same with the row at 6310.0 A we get 20.47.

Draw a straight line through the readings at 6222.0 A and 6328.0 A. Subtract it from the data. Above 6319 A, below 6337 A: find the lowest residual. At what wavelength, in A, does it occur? 6330.0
